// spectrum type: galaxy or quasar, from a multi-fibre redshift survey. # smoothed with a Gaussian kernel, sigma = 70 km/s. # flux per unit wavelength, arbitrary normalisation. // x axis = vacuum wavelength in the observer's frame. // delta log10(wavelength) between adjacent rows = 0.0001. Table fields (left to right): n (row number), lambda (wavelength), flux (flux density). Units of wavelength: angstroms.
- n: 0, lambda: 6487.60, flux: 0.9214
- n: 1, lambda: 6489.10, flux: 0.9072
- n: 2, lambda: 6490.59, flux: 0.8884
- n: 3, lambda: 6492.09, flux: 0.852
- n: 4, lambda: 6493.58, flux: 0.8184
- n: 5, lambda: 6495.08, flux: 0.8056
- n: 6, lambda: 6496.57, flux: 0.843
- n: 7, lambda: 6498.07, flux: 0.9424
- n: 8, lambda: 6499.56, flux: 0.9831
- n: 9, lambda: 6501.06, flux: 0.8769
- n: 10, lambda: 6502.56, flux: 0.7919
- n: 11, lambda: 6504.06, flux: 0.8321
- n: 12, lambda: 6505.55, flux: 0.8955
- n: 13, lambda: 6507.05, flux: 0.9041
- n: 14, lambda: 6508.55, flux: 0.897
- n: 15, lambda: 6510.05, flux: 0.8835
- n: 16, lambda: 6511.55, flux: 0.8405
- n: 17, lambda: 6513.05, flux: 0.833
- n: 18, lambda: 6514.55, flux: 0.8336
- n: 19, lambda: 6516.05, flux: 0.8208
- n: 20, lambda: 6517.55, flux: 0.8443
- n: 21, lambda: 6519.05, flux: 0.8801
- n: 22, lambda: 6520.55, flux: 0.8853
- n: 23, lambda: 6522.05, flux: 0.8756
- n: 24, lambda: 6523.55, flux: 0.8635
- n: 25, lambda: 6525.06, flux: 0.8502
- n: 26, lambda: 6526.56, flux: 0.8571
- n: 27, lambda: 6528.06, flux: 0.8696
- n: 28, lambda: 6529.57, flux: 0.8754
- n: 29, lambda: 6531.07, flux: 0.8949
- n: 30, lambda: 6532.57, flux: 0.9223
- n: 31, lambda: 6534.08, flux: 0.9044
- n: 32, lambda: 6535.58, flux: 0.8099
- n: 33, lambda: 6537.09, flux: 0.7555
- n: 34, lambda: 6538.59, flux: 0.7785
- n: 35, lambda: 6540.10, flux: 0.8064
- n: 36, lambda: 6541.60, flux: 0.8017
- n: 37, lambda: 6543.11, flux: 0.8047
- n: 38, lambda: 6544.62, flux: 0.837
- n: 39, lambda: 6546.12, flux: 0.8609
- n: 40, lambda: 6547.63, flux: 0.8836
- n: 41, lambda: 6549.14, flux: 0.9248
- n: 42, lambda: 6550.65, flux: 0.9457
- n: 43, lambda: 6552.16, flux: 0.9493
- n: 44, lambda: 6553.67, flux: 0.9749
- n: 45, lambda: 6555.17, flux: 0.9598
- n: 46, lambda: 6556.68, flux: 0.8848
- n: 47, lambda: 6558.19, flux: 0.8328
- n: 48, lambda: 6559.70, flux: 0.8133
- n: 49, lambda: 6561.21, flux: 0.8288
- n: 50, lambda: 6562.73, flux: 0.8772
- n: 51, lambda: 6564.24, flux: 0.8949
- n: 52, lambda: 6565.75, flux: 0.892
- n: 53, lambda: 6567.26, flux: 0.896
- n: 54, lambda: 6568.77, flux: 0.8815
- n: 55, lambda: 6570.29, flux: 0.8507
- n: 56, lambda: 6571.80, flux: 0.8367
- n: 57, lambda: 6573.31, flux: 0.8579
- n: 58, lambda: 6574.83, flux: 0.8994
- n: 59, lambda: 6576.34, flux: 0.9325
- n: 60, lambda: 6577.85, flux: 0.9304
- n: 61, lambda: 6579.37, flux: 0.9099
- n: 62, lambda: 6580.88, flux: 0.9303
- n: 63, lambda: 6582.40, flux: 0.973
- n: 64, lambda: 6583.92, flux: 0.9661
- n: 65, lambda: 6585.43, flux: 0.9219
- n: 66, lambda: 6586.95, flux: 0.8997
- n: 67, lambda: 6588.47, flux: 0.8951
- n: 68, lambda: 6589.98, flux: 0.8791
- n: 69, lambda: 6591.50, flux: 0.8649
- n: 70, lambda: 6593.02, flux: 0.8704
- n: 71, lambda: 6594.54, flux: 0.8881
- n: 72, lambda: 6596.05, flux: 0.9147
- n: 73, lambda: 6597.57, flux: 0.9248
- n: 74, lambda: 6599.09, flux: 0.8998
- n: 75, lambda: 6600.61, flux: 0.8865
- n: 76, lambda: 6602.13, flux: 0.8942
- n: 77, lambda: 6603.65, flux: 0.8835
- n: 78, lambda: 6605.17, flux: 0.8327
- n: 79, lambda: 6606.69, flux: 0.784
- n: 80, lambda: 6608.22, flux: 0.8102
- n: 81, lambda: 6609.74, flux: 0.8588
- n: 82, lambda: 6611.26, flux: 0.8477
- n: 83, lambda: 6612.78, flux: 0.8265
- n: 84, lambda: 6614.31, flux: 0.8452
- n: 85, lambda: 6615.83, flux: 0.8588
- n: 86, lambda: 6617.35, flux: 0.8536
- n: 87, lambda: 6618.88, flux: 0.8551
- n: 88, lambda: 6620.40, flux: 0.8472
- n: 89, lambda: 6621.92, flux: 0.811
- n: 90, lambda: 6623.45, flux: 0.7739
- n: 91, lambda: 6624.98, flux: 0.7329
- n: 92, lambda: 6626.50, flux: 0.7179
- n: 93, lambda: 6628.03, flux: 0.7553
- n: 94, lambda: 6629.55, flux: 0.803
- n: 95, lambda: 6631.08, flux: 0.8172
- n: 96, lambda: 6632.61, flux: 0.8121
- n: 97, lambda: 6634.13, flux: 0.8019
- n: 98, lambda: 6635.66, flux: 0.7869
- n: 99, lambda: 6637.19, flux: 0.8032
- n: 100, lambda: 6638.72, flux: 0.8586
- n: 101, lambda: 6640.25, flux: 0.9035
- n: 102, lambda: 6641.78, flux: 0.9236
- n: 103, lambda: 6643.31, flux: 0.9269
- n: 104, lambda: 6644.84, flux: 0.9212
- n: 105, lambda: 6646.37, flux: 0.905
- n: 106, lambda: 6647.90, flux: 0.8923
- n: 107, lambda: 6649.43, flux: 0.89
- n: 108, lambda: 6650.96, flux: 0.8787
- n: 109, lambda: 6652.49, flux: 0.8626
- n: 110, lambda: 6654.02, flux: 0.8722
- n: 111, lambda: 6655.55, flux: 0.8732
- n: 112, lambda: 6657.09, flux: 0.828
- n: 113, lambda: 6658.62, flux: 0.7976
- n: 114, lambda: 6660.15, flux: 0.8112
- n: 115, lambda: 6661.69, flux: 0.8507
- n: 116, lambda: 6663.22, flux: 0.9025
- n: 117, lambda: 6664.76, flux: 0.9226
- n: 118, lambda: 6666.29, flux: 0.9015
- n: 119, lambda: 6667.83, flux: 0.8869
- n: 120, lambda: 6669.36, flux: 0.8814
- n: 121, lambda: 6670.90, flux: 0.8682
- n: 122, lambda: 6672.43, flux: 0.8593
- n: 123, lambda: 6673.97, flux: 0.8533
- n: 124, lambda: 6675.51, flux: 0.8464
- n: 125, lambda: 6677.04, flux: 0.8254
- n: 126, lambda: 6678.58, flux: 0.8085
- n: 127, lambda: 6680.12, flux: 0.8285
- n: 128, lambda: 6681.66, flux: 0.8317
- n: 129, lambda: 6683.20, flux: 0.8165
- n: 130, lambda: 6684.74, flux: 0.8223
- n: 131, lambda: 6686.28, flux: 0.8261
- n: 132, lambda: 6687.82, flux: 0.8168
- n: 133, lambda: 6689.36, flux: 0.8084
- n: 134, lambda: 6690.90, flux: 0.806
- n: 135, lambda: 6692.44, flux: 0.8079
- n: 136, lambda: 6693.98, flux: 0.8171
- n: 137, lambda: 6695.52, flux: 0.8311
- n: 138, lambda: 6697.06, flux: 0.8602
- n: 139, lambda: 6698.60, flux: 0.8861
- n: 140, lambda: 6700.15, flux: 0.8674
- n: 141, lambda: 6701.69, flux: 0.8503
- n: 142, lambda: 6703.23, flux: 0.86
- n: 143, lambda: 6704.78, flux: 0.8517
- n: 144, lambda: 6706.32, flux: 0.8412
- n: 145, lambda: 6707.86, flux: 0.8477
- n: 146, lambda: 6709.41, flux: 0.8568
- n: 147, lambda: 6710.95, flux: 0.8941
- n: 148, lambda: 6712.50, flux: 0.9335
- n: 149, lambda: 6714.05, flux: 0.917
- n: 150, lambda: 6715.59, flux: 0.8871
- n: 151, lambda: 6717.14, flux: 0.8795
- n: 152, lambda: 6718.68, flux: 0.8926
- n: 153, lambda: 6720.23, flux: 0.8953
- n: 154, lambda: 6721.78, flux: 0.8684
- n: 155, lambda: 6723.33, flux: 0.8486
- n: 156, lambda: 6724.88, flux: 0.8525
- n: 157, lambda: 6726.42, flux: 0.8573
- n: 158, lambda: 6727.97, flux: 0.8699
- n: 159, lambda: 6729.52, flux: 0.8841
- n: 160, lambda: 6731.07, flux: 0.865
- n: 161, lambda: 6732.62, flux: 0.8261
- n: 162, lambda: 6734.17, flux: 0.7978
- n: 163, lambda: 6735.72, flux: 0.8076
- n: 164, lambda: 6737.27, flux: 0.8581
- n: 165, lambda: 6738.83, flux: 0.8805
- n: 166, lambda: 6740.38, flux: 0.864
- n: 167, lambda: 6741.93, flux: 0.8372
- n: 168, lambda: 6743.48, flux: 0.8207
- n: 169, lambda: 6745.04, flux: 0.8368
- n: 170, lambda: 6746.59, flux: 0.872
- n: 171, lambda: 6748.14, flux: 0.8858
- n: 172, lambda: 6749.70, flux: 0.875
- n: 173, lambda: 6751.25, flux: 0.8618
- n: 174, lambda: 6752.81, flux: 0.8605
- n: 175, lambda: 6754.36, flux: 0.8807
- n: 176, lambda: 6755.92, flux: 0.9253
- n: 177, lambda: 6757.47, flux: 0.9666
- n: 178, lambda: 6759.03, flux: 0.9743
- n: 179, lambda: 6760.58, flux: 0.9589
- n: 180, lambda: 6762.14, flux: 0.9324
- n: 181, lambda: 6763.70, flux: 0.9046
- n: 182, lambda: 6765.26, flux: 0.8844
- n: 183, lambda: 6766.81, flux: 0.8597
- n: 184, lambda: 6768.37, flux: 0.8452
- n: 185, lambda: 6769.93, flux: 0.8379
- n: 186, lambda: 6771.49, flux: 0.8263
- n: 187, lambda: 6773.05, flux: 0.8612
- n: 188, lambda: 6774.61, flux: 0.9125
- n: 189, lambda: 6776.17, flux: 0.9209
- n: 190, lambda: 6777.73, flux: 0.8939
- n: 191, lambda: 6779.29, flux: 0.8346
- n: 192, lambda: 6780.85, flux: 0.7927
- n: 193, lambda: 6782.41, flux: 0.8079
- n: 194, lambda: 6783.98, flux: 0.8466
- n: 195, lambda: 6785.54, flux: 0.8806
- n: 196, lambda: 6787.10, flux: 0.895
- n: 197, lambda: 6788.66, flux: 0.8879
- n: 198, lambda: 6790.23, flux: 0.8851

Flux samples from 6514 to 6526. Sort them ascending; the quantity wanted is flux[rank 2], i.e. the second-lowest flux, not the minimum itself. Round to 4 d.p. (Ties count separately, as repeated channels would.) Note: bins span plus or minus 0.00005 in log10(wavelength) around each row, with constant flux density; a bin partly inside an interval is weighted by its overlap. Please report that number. 0.8336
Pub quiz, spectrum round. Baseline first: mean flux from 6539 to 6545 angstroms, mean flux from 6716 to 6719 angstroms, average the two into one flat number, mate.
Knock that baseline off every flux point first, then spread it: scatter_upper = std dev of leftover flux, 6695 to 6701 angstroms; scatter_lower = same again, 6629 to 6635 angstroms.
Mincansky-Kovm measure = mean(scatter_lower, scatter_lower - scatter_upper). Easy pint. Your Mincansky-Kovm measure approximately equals -0.004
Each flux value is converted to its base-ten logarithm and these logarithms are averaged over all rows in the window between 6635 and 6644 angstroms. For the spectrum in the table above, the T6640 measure -0.063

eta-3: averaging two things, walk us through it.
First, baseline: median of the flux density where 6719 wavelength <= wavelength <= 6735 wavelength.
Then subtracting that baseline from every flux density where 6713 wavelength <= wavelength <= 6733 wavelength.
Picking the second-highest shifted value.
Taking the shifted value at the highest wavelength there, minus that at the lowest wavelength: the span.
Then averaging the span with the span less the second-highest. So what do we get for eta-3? -0.11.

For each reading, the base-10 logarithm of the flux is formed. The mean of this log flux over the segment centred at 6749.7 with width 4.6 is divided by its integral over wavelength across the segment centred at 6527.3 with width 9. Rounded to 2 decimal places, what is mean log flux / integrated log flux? 0.11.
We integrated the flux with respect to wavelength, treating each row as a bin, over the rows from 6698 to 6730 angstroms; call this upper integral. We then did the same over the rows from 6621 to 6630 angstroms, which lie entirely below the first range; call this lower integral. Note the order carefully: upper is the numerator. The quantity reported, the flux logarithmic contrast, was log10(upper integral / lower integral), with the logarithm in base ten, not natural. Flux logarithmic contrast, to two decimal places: 0.61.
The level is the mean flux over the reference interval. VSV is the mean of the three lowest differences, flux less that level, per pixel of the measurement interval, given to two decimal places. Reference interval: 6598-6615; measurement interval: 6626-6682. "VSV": -0.10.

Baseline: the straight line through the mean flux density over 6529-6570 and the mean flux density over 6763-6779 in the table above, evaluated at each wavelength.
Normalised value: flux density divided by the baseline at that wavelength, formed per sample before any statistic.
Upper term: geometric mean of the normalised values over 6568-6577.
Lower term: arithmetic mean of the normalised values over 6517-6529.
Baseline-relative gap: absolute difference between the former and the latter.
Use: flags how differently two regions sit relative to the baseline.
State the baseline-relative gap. 0.010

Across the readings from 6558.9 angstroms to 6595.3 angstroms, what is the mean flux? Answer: 0.891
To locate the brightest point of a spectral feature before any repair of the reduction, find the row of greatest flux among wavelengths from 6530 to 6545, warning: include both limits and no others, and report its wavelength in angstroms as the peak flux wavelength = 6532.57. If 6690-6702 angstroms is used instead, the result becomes 6698.60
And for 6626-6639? 6638.72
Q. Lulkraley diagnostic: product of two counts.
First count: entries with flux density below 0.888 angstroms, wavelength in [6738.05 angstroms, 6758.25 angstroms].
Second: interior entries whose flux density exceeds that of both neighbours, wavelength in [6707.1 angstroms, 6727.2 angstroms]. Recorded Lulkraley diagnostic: 22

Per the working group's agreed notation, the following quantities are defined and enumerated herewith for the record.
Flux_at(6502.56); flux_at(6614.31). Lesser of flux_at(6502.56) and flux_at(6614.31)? 0.792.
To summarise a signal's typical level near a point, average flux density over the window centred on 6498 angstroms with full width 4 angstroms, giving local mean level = 0.92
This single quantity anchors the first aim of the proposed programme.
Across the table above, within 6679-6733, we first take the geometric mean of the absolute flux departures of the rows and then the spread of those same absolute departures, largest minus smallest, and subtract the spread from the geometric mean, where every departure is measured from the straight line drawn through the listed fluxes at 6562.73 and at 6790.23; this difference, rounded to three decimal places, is -0.049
